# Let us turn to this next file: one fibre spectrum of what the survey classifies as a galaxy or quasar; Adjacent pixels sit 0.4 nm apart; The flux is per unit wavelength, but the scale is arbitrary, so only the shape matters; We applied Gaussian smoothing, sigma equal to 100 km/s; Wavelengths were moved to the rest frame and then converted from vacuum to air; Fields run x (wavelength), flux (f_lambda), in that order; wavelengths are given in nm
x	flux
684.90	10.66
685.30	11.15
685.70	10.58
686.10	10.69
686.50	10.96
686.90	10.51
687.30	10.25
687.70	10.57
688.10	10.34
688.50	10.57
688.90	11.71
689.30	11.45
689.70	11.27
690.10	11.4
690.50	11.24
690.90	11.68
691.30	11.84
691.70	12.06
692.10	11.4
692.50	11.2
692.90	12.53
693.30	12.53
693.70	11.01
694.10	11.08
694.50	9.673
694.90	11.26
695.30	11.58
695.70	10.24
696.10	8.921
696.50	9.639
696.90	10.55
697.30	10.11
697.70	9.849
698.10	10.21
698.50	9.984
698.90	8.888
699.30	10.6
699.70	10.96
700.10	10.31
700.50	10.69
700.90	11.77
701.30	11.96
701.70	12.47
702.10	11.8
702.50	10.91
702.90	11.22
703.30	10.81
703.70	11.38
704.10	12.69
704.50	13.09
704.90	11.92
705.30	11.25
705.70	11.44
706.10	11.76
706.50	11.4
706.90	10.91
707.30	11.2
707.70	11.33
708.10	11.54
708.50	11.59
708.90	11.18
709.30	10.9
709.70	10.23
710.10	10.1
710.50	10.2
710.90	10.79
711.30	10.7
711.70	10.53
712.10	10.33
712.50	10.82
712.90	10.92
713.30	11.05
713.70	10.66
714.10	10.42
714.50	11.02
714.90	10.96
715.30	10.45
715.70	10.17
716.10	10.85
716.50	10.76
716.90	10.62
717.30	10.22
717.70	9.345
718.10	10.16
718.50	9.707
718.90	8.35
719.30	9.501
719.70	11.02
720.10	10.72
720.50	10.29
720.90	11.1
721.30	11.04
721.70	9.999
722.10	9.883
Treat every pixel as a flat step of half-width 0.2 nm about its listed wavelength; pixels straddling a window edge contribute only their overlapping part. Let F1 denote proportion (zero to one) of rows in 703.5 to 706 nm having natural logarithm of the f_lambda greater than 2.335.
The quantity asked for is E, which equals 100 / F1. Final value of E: 100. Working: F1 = 1.00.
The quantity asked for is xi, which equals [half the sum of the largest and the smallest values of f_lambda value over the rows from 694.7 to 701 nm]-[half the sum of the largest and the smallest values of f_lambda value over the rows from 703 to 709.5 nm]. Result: -1.6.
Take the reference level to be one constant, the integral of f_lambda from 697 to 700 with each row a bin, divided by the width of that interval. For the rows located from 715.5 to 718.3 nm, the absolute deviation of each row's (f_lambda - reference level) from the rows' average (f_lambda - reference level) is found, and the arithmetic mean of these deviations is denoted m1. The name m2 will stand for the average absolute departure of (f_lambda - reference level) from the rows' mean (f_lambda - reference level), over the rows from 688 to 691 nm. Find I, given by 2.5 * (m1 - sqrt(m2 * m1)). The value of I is 0.0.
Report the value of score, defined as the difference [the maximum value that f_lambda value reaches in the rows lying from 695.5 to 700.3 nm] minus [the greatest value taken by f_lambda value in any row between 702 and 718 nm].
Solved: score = -2.1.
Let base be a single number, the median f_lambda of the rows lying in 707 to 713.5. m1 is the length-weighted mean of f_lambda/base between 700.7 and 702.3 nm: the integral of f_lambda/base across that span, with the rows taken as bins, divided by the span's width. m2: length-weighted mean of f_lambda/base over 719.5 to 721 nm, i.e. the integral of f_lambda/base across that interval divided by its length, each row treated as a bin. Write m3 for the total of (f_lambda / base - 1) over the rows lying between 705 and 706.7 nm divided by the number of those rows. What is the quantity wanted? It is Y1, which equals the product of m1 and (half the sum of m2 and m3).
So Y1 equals 0.58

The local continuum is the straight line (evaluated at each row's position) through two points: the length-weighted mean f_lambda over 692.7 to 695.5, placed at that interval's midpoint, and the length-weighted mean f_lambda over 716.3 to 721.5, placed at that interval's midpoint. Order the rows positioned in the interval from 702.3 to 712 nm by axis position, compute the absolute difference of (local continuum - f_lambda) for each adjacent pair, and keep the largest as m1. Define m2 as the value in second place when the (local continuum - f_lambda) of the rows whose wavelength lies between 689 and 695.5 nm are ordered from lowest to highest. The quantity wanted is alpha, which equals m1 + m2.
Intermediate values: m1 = 1.33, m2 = -1.09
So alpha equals 0.24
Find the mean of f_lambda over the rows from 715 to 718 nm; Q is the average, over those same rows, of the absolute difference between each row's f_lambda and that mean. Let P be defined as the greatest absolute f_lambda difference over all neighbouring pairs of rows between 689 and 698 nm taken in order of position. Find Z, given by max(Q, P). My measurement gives 1.6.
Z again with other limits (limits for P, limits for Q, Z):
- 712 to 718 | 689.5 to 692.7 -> 0.9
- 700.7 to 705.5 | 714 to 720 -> 1.3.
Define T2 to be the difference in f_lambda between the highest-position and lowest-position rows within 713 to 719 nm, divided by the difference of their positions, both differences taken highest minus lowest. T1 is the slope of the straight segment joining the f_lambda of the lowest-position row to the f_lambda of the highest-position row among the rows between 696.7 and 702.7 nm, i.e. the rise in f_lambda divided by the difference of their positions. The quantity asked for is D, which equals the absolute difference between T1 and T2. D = 0.55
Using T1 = 0.06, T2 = -0.48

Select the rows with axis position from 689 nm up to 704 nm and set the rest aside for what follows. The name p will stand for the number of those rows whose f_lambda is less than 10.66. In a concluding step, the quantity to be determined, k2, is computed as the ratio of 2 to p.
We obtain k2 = 0.2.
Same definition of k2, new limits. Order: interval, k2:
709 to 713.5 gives 0.4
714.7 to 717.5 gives 0.5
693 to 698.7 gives 0.2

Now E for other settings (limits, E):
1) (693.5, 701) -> 211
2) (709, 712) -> 175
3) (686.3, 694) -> 106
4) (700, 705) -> 108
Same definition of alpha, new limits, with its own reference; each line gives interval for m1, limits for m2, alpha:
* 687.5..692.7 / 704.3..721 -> 0.11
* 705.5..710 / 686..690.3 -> 0.81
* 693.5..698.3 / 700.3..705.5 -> -0.17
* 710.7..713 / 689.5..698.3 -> -0.58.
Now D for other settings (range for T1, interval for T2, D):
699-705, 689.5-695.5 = 0.18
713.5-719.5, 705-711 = 0.12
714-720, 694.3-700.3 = 0.01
